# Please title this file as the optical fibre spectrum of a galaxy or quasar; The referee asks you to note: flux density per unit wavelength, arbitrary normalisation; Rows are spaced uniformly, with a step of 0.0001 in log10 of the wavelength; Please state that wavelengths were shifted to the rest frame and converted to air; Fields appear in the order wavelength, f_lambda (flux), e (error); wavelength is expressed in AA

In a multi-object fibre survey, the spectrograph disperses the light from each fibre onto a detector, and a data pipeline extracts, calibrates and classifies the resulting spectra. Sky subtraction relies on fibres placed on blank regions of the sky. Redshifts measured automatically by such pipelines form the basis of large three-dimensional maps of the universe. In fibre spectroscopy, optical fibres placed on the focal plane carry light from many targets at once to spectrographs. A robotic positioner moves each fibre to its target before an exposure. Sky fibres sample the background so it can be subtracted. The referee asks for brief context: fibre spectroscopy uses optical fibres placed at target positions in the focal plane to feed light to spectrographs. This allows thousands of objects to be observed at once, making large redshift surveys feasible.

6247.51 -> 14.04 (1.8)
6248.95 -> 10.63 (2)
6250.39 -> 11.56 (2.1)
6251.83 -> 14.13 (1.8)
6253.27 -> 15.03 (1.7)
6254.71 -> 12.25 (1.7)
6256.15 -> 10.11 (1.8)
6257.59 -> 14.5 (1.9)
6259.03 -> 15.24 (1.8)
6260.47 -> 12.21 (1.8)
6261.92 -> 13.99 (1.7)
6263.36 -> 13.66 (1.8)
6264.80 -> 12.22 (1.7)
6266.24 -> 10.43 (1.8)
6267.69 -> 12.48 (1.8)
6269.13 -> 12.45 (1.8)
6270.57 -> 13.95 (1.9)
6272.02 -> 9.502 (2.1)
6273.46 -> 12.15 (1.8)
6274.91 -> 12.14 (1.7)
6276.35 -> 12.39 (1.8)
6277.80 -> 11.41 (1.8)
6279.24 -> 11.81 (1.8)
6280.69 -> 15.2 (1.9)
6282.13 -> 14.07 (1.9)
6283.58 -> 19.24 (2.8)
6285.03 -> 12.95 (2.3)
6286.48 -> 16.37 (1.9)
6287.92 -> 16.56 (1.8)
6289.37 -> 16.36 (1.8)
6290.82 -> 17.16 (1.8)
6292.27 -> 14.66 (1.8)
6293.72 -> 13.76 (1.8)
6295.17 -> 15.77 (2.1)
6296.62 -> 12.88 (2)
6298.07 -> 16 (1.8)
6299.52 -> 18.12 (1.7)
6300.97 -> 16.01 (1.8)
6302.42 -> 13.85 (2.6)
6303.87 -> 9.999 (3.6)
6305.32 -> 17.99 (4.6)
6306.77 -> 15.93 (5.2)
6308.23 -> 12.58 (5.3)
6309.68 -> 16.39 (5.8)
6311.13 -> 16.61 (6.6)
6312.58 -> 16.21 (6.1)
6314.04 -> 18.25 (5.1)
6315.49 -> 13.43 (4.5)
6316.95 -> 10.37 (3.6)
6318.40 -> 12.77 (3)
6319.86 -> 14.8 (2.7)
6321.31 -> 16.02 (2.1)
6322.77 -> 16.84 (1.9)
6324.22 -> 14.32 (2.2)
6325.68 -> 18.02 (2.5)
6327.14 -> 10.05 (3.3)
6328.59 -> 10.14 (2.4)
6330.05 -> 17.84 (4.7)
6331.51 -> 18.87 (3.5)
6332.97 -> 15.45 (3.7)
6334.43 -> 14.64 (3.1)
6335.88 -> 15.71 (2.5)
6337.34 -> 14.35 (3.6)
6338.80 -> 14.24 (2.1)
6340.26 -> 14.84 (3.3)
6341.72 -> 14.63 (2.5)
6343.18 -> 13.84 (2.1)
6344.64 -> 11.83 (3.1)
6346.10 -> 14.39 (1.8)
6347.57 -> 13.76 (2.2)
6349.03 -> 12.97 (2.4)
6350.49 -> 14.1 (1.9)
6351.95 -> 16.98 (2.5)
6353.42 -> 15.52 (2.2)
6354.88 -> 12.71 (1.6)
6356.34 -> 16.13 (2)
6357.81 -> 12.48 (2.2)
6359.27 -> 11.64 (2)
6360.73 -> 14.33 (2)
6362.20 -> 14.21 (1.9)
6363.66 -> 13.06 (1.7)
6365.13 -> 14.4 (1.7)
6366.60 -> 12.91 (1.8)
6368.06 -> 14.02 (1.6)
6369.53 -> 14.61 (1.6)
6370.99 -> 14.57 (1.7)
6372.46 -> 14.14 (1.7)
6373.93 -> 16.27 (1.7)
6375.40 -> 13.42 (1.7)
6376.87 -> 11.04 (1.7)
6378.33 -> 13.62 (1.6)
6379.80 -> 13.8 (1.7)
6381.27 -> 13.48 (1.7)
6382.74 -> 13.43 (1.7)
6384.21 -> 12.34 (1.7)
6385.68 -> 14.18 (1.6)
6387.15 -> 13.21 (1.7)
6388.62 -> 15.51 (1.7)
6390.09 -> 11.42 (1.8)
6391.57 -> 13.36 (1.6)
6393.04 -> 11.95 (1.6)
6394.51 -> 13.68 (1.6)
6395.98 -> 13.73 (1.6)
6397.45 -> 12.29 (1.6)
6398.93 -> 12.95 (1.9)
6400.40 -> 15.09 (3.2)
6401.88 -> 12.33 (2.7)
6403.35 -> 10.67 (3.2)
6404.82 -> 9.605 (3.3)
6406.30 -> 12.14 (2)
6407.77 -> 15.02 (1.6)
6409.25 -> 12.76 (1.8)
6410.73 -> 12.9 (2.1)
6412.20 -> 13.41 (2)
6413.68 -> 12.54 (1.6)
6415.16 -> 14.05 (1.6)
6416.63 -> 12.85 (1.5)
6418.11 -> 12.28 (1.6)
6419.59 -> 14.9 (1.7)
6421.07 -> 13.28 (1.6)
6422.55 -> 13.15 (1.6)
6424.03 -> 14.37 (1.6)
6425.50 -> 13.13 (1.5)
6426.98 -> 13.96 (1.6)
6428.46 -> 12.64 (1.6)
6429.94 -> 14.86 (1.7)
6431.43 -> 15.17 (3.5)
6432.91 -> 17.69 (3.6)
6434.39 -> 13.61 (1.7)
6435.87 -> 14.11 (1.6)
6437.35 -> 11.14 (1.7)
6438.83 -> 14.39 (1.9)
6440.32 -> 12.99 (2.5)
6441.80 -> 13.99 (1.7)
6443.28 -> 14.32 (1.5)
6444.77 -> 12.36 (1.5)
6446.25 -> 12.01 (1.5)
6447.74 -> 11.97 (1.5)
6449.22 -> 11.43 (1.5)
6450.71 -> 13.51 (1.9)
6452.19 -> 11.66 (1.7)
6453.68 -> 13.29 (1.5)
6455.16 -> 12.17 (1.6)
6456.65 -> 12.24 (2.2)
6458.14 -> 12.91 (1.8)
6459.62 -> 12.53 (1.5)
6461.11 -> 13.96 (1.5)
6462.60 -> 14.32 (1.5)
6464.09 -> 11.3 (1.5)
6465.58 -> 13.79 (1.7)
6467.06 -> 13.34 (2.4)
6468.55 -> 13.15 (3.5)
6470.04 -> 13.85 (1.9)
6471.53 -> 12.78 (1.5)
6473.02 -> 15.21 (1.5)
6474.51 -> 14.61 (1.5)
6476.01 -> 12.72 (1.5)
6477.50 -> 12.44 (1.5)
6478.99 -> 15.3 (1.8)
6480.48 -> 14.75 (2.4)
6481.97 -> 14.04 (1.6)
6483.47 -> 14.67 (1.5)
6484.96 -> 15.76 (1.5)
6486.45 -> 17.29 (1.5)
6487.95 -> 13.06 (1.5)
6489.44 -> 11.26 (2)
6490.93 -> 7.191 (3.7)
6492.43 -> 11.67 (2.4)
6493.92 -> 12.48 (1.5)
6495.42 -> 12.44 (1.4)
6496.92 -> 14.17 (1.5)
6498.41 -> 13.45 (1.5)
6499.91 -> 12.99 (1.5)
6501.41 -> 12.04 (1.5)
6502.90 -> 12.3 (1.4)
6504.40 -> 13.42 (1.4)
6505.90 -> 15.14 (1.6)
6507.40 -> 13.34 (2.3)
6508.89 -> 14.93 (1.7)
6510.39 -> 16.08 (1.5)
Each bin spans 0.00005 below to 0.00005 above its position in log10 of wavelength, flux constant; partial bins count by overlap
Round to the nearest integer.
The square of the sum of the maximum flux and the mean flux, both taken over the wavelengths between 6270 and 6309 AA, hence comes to 1132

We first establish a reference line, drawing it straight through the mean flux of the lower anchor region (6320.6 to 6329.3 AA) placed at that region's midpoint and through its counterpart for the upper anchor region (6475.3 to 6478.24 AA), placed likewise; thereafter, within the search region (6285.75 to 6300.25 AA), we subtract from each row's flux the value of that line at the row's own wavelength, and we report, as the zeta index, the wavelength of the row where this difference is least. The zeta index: 6296.62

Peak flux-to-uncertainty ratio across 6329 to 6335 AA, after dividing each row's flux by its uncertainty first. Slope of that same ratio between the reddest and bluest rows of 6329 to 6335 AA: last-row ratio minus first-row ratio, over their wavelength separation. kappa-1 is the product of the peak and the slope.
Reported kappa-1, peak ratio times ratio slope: 1.1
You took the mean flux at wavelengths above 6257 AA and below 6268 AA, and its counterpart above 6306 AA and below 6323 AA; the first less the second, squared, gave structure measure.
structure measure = 4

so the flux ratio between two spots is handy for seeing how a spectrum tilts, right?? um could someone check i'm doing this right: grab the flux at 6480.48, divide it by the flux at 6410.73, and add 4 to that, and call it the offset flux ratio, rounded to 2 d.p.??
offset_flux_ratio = 5.14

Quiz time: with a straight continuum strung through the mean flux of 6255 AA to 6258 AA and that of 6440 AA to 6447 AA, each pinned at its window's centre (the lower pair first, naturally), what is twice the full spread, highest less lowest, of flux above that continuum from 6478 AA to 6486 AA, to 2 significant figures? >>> 3.4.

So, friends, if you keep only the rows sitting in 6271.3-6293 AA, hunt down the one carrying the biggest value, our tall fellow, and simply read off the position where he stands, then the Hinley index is 6283.58 AA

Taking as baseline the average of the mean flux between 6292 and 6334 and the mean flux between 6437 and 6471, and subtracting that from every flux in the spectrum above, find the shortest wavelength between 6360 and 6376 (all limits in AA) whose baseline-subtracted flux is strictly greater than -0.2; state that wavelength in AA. 6360.73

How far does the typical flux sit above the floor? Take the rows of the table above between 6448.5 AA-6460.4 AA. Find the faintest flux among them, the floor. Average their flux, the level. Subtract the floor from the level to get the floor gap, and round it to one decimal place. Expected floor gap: 1.0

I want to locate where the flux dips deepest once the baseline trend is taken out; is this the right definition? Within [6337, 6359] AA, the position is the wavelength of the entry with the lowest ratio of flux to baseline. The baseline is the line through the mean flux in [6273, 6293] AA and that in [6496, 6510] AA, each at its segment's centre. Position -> 6344.64 AA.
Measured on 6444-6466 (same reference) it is 6464.09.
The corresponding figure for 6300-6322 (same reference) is 6303.87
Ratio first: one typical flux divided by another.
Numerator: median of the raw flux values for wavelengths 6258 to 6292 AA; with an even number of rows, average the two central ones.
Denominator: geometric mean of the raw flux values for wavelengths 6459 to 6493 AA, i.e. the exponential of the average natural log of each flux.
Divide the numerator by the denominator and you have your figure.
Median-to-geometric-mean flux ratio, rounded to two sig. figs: 0.98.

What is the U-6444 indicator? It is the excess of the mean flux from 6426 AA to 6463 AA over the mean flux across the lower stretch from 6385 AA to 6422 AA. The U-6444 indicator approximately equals 0.3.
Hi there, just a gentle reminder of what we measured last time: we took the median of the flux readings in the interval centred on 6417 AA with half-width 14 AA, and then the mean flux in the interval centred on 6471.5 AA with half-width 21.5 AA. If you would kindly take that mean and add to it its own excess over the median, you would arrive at 13.4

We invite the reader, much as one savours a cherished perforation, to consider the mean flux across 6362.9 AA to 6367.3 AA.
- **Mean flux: 13.5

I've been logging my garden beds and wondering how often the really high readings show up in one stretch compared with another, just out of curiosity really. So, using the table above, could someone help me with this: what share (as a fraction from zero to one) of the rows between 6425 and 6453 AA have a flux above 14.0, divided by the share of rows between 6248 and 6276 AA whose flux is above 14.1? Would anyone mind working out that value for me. 1.5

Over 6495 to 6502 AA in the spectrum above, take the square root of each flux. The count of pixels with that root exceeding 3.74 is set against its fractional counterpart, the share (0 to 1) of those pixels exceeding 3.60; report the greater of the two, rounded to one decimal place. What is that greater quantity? 1.0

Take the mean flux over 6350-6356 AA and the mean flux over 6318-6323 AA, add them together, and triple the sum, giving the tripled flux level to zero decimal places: 90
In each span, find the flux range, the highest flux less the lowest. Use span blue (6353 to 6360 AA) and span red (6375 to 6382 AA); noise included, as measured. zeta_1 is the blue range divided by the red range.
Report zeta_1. 1.63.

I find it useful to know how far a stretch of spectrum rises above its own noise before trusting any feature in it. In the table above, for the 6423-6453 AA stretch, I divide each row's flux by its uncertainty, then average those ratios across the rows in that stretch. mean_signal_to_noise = 7.6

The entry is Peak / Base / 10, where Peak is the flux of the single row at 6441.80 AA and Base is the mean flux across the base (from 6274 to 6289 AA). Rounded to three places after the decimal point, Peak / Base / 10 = 0.098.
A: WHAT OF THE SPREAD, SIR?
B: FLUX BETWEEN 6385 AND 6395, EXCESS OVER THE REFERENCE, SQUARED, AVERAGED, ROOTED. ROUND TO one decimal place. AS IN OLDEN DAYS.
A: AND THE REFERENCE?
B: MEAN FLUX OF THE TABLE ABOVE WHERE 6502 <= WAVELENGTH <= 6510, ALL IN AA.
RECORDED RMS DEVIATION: 1.4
